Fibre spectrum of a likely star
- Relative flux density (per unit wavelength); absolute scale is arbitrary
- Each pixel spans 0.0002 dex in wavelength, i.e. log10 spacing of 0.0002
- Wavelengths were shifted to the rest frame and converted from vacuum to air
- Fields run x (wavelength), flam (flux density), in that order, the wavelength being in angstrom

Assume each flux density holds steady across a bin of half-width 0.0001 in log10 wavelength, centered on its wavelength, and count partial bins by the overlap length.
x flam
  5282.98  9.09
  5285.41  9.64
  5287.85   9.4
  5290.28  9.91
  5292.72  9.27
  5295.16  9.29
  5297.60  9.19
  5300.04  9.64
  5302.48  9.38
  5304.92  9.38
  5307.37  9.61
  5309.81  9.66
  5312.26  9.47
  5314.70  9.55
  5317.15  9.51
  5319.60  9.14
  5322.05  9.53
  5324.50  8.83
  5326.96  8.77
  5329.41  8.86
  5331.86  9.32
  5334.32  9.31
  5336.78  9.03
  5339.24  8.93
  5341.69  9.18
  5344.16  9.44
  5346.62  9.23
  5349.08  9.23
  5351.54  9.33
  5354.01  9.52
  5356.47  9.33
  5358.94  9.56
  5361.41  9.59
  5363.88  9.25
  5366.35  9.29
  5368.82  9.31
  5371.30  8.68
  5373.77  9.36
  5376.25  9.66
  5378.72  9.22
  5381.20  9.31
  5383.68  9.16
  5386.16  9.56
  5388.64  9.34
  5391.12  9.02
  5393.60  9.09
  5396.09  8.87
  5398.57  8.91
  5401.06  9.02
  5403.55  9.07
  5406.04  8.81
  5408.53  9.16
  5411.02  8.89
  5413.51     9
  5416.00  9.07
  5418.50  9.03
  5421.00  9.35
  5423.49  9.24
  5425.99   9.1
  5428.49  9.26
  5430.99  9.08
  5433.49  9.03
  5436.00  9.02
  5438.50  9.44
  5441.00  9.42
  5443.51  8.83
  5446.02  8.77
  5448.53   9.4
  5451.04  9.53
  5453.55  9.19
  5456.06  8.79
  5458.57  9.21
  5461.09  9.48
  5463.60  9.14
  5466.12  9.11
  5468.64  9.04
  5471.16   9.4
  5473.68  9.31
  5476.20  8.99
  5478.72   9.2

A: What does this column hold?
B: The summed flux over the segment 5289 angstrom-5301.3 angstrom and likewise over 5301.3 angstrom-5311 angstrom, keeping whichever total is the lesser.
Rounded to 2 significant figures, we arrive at 38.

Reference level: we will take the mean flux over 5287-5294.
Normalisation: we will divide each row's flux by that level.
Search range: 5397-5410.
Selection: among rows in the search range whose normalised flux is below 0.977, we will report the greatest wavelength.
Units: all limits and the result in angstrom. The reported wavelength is 5408.53 angstrom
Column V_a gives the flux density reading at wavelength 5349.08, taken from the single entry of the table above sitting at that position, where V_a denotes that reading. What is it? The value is 9.23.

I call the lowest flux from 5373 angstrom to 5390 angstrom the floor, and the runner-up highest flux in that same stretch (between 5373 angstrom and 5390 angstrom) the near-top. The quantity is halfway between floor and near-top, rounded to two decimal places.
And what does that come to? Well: 9.36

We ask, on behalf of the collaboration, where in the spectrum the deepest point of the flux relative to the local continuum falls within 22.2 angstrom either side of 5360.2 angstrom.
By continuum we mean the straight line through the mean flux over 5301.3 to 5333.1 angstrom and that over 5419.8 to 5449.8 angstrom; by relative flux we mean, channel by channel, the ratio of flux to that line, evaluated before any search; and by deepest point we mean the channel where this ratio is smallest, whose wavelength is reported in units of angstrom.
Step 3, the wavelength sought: 5371.30 angstrom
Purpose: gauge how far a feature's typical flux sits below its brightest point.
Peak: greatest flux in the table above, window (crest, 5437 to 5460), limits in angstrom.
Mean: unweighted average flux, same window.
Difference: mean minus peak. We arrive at -0.35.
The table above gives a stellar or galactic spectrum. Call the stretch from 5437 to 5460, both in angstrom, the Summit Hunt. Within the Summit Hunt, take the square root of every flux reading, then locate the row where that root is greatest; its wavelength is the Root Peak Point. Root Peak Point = 5451.04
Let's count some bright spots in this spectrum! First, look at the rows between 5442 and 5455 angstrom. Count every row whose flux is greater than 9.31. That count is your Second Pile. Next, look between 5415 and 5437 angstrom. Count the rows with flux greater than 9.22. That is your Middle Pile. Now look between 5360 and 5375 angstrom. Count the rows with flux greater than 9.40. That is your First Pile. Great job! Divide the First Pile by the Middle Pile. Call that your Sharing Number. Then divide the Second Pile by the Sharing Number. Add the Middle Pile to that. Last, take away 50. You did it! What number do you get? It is -41.0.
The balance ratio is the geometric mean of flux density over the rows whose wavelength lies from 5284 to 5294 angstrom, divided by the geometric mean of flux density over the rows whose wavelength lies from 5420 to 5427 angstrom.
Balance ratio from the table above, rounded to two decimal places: 1.03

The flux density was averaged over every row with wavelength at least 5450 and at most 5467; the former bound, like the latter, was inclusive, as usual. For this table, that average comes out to 9.21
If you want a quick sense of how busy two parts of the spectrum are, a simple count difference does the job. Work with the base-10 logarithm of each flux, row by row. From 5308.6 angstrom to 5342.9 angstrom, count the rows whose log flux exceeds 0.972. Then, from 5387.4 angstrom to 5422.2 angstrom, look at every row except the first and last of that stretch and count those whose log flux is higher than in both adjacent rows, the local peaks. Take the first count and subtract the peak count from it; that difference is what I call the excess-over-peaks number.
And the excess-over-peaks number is 1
